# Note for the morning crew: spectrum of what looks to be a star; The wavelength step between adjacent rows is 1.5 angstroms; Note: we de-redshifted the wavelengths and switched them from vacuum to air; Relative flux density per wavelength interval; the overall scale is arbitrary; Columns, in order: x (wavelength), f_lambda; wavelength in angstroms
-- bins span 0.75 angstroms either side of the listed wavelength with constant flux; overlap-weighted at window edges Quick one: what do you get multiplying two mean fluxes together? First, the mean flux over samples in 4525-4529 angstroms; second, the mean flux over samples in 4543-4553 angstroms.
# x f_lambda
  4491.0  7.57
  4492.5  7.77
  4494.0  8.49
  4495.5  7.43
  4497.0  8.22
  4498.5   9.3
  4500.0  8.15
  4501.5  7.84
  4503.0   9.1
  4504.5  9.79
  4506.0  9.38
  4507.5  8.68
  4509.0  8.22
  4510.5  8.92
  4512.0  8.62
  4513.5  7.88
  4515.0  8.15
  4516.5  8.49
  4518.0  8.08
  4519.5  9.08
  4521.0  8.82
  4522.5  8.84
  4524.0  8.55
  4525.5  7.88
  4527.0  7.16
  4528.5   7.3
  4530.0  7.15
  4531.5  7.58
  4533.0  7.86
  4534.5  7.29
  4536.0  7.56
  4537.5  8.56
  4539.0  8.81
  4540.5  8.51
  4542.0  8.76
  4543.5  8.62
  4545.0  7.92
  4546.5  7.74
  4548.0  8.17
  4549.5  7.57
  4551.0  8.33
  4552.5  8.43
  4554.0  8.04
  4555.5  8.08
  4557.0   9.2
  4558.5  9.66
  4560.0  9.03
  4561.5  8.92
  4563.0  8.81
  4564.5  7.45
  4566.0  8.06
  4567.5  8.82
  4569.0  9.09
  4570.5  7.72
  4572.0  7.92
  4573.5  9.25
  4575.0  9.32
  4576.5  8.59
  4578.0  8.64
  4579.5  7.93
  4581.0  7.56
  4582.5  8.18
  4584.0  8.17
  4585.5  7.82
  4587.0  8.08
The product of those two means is 60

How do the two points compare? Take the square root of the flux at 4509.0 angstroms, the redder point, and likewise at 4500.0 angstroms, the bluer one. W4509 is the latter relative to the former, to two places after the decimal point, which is 1.00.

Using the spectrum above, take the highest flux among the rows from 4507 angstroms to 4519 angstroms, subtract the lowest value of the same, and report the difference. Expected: 1.04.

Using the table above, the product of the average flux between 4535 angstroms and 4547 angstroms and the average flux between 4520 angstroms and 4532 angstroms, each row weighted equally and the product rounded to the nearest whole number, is 66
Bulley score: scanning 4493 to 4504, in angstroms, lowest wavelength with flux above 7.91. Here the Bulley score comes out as 4494.0 angstroms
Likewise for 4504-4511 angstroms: 4504.5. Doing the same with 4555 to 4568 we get 4555.5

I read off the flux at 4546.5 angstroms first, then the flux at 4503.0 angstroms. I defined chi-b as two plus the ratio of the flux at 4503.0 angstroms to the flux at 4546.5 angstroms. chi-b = 3.18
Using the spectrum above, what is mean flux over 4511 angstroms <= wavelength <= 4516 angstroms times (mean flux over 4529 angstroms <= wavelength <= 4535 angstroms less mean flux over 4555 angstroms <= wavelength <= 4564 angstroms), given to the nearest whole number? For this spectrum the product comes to -12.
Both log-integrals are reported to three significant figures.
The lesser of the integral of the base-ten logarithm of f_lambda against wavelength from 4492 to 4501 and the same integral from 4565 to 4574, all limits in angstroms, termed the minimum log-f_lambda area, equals 8.23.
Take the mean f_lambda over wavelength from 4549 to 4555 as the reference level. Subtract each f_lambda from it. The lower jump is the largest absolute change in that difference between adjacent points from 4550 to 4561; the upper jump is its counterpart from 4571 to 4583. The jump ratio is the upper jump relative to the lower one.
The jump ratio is 1.2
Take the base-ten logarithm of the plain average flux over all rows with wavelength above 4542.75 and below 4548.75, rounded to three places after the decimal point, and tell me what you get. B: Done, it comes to 0.909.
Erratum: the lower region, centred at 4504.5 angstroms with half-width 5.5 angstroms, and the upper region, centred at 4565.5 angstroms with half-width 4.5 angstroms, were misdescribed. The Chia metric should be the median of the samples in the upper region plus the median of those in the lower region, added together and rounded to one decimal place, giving 17.5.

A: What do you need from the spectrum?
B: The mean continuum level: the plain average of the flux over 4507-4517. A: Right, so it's 8.4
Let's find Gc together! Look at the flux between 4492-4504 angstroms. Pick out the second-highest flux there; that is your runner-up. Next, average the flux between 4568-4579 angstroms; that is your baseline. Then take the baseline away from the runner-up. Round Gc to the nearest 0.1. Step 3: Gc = 0.5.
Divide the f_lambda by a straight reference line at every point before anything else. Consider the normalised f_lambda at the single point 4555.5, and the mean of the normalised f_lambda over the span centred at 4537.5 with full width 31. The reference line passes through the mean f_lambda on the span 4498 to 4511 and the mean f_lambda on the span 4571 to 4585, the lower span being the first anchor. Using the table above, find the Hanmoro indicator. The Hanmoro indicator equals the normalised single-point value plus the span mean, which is 1.88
